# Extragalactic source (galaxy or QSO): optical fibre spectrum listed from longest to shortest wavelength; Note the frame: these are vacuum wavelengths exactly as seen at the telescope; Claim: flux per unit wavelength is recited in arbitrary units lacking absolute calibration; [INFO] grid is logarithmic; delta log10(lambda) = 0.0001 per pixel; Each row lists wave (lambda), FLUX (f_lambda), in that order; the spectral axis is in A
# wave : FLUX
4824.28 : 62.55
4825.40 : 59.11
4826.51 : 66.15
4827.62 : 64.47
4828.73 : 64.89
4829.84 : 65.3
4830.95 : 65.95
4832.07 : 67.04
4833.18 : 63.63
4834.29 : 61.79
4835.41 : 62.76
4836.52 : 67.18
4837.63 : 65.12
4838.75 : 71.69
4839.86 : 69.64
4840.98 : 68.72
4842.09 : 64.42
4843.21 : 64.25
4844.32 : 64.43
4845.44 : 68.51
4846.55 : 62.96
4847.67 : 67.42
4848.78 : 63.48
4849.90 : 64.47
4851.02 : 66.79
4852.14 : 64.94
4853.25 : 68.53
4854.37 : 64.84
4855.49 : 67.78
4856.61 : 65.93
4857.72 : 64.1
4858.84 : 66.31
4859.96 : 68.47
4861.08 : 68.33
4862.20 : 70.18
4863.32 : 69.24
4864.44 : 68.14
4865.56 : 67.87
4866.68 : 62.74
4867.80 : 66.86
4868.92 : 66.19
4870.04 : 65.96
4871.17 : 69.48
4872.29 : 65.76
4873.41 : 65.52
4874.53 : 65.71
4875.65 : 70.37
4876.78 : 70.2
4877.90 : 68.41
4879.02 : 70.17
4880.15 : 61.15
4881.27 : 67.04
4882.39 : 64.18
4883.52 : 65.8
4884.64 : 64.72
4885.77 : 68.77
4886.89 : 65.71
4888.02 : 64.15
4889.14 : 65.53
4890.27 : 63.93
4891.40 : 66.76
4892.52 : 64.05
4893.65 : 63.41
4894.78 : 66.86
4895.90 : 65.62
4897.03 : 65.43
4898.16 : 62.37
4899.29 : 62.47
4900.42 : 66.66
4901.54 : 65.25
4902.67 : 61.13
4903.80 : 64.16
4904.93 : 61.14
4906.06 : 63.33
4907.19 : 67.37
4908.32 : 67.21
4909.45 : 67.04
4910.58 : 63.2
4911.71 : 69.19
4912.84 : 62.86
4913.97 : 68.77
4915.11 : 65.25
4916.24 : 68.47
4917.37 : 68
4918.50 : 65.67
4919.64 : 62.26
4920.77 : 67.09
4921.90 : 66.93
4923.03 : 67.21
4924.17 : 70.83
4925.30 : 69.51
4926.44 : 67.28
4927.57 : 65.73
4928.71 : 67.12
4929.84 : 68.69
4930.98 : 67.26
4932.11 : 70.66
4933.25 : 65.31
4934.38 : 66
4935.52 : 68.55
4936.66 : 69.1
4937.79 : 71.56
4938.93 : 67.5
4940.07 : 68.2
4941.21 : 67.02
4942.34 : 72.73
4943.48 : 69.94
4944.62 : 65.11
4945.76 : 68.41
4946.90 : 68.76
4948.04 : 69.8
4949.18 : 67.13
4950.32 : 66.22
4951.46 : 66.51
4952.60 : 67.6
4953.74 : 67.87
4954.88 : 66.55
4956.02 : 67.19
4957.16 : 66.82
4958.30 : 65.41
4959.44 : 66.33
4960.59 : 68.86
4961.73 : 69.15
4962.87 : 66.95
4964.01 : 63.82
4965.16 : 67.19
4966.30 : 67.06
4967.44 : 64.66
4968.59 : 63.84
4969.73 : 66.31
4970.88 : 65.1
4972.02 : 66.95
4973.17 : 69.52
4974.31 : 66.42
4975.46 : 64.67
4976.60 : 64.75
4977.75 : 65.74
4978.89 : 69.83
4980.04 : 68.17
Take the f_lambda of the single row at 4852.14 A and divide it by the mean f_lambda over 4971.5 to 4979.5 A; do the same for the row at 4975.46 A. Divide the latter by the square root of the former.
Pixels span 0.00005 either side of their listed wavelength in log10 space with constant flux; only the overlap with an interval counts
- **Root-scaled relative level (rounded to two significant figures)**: 0.98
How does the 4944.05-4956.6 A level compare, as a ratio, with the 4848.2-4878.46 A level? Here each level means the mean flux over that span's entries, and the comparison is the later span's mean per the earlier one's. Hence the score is 1.007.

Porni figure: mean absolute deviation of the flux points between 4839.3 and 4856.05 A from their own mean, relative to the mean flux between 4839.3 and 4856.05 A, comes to 0.0299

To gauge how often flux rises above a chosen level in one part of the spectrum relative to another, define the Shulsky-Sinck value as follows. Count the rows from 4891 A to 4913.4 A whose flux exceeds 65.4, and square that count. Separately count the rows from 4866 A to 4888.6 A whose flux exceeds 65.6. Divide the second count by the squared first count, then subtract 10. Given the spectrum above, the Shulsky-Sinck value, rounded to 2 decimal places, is -9.83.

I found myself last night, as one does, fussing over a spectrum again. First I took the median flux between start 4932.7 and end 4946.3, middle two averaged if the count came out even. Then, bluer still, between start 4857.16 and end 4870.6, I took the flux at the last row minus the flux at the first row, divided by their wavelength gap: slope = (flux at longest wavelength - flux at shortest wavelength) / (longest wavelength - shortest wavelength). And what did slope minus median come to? -68.2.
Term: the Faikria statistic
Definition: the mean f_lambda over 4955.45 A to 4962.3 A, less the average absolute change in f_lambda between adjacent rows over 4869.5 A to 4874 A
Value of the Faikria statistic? 64.8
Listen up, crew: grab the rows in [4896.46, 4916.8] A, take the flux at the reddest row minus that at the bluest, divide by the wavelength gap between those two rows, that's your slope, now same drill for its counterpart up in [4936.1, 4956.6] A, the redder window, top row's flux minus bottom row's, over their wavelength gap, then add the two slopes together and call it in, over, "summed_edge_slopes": 0.06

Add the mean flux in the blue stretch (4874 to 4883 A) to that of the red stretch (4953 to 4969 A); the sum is 134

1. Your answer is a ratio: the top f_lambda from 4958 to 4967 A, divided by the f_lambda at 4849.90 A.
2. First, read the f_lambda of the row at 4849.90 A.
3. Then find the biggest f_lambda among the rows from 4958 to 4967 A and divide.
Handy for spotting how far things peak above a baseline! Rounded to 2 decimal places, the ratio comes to 1.07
